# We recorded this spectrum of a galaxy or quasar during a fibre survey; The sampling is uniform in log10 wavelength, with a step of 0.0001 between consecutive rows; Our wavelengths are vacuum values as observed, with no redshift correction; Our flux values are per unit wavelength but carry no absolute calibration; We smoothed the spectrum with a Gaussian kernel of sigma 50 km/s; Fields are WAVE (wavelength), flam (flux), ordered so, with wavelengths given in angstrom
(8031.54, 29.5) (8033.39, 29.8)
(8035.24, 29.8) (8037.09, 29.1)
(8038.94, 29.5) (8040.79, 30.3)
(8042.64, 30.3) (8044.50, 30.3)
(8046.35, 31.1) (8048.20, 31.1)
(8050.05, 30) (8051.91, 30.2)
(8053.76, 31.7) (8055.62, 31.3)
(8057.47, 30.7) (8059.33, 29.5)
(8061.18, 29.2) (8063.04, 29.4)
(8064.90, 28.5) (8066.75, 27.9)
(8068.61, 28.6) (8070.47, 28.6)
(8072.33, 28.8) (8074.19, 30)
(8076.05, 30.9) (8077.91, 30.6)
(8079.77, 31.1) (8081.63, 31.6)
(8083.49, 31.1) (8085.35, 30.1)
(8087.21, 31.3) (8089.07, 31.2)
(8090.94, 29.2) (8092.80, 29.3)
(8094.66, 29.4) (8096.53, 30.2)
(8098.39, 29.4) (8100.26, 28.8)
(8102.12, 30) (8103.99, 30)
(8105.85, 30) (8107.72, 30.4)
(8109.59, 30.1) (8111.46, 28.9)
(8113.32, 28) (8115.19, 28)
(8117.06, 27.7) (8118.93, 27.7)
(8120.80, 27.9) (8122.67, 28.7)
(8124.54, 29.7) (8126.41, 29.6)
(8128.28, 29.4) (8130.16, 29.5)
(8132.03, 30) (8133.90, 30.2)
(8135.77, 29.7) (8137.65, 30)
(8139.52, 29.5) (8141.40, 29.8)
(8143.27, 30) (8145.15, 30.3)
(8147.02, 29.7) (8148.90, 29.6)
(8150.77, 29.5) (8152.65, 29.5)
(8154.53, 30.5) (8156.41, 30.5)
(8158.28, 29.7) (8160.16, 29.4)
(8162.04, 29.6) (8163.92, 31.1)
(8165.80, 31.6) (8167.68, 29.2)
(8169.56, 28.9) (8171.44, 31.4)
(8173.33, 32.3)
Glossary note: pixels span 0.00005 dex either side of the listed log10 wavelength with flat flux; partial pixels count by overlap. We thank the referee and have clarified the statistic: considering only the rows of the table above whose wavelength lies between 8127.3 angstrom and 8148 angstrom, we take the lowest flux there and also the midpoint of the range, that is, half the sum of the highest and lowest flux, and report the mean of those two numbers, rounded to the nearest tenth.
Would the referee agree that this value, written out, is 29.6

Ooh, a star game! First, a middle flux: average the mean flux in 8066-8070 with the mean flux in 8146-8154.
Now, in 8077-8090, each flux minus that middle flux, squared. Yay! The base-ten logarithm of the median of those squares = 0.7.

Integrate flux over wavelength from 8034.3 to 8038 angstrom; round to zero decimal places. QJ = 109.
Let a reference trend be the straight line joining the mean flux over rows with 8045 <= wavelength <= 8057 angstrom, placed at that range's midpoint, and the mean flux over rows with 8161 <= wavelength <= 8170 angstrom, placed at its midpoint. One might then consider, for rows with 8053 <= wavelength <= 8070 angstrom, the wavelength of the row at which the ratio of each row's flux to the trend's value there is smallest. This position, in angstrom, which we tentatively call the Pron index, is 8066.75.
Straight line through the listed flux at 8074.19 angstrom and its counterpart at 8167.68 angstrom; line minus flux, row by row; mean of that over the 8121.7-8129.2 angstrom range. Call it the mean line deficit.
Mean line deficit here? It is 0.2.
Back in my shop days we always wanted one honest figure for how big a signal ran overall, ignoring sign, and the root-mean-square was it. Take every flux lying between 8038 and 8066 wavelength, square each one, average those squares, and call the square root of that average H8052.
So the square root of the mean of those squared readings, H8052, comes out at 30.2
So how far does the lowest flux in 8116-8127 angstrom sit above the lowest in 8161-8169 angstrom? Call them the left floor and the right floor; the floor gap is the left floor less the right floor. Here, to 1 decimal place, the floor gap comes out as -1.5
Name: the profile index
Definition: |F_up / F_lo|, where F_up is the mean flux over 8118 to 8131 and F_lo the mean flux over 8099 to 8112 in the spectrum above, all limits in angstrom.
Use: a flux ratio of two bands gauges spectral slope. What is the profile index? 0.97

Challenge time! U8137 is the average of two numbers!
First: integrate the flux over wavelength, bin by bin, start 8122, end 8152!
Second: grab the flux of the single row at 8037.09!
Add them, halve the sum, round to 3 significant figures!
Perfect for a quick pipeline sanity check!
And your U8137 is 460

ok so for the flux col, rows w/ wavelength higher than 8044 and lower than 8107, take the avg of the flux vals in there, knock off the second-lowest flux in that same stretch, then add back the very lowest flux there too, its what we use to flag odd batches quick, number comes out 29.4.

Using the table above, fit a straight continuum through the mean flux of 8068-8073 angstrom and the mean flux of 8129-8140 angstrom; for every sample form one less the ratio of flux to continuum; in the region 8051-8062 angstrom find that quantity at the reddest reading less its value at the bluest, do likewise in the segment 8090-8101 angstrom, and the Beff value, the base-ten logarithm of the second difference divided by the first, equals -0.33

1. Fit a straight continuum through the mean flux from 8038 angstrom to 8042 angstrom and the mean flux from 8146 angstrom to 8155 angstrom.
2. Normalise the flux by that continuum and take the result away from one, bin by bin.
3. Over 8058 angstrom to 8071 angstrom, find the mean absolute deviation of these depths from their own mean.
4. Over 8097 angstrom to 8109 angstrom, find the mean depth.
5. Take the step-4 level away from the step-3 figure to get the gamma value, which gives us 0.014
